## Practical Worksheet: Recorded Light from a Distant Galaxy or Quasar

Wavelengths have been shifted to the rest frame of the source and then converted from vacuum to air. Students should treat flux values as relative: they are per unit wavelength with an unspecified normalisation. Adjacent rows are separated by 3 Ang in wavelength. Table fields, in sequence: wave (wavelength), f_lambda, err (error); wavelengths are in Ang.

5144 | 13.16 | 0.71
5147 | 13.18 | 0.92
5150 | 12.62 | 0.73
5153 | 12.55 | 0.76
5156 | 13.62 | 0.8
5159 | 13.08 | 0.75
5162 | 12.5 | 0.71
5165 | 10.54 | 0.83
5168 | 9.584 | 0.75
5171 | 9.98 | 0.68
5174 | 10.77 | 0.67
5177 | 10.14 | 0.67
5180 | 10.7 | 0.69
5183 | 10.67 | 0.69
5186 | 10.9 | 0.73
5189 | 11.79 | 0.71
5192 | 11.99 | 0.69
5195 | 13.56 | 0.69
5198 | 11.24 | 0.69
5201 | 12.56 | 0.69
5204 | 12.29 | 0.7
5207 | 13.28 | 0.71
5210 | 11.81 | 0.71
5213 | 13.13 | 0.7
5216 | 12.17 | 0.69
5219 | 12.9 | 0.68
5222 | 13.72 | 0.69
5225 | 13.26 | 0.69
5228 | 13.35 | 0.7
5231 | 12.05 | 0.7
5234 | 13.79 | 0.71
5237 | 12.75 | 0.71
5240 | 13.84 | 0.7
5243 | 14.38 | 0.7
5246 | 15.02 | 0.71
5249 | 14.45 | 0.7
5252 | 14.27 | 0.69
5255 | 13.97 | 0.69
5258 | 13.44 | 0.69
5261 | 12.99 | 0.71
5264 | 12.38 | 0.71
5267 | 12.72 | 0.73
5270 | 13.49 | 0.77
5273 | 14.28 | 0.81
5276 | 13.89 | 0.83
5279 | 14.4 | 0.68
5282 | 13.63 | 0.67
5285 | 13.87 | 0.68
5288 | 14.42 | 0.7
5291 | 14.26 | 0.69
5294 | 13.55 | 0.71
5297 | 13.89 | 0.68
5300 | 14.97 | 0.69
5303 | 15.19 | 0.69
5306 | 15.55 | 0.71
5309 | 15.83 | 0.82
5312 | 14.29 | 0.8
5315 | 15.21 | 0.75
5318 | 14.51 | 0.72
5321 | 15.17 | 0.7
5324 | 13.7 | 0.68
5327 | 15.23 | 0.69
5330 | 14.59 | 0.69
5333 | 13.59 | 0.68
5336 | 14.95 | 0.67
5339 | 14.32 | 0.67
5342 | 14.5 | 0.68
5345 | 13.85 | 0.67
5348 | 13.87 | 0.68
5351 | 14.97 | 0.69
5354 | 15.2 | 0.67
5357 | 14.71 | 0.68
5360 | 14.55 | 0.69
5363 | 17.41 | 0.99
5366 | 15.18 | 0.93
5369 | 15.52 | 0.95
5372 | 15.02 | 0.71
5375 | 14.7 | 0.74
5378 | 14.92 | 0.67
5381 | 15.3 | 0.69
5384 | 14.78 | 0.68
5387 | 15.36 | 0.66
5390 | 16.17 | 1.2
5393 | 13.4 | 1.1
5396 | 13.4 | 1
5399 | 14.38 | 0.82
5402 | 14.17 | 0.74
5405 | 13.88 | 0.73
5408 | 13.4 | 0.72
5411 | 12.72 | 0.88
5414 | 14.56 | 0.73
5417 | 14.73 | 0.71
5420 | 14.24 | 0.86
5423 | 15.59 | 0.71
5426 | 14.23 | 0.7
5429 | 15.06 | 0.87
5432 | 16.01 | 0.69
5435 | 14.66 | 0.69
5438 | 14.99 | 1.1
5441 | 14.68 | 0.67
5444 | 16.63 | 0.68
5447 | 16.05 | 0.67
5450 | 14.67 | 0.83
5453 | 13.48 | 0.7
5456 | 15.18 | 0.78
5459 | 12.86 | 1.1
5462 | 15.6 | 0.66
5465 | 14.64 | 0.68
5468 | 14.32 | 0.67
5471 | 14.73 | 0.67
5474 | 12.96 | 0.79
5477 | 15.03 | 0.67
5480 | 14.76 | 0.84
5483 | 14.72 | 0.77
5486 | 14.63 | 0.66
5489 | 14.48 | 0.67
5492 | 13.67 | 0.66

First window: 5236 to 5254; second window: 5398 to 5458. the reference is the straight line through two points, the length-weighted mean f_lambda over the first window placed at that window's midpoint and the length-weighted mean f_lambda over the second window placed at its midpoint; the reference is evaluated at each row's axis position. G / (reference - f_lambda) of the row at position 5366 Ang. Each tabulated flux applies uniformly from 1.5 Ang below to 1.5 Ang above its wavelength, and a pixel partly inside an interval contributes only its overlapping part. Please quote -0.7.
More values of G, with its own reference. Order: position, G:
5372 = -0.5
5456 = -0.5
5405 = 0.7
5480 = 0.0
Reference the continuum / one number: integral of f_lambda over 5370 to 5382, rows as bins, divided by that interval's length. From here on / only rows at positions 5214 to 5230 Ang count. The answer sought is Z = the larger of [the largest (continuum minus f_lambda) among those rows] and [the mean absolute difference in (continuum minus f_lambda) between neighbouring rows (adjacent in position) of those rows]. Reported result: 2.8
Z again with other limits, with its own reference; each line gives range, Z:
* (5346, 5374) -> 1.1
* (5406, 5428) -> 2.3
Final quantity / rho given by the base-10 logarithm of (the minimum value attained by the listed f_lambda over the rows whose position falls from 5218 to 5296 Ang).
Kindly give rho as 1.08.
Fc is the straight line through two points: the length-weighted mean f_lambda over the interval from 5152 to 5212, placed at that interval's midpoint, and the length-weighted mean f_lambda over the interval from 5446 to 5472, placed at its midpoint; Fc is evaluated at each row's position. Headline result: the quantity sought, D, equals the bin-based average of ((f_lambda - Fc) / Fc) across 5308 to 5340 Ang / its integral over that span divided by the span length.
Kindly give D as 0.113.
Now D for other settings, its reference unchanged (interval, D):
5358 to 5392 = 0.118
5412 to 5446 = 0.052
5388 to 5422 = 0.008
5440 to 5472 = 0.018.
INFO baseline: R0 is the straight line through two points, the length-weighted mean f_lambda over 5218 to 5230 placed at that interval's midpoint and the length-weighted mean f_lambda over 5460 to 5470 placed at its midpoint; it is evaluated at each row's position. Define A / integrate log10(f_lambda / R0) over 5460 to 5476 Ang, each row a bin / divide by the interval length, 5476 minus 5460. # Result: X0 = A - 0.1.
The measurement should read -0.111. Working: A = -0.011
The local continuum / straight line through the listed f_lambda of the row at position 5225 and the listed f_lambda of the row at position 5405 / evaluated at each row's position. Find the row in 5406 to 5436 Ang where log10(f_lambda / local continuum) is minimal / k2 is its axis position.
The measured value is 5411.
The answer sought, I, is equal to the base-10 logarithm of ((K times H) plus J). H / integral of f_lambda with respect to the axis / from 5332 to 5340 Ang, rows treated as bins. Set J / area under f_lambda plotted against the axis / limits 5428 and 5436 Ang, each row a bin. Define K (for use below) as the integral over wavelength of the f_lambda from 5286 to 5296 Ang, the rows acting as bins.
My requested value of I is 4.21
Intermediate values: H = 115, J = 122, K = 141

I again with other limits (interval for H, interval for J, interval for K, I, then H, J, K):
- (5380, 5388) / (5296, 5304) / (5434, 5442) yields 4.16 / 121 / 118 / 118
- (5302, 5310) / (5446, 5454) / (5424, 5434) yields 4.28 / 124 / 118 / 151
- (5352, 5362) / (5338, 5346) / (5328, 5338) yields 4.34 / 150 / 114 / 144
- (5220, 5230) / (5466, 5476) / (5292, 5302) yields 4.28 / 133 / 141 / 142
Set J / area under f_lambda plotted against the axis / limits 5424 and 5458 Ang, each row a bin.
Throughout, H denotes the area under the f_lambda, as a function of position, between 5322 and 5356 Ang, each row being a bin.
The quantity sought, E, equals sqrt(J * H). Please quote 501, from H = 491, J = 511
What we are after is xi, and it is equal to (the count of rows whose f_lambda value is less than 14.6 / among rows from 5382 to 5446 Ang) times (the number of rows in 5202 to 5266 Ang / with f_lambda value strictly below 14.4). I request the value 190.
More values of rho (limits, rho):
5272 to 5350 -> 1.13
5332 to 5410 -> 1.13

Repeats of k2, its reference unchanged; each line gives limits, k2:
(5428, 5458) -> 5453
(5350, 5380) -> 5360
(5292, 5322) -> 5294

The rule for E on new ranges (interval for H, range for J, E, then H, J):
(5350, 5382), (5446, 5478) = 475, 487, 463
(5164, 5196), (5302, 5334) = 407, 350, 474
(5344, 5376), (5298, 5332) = 493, 481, 506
